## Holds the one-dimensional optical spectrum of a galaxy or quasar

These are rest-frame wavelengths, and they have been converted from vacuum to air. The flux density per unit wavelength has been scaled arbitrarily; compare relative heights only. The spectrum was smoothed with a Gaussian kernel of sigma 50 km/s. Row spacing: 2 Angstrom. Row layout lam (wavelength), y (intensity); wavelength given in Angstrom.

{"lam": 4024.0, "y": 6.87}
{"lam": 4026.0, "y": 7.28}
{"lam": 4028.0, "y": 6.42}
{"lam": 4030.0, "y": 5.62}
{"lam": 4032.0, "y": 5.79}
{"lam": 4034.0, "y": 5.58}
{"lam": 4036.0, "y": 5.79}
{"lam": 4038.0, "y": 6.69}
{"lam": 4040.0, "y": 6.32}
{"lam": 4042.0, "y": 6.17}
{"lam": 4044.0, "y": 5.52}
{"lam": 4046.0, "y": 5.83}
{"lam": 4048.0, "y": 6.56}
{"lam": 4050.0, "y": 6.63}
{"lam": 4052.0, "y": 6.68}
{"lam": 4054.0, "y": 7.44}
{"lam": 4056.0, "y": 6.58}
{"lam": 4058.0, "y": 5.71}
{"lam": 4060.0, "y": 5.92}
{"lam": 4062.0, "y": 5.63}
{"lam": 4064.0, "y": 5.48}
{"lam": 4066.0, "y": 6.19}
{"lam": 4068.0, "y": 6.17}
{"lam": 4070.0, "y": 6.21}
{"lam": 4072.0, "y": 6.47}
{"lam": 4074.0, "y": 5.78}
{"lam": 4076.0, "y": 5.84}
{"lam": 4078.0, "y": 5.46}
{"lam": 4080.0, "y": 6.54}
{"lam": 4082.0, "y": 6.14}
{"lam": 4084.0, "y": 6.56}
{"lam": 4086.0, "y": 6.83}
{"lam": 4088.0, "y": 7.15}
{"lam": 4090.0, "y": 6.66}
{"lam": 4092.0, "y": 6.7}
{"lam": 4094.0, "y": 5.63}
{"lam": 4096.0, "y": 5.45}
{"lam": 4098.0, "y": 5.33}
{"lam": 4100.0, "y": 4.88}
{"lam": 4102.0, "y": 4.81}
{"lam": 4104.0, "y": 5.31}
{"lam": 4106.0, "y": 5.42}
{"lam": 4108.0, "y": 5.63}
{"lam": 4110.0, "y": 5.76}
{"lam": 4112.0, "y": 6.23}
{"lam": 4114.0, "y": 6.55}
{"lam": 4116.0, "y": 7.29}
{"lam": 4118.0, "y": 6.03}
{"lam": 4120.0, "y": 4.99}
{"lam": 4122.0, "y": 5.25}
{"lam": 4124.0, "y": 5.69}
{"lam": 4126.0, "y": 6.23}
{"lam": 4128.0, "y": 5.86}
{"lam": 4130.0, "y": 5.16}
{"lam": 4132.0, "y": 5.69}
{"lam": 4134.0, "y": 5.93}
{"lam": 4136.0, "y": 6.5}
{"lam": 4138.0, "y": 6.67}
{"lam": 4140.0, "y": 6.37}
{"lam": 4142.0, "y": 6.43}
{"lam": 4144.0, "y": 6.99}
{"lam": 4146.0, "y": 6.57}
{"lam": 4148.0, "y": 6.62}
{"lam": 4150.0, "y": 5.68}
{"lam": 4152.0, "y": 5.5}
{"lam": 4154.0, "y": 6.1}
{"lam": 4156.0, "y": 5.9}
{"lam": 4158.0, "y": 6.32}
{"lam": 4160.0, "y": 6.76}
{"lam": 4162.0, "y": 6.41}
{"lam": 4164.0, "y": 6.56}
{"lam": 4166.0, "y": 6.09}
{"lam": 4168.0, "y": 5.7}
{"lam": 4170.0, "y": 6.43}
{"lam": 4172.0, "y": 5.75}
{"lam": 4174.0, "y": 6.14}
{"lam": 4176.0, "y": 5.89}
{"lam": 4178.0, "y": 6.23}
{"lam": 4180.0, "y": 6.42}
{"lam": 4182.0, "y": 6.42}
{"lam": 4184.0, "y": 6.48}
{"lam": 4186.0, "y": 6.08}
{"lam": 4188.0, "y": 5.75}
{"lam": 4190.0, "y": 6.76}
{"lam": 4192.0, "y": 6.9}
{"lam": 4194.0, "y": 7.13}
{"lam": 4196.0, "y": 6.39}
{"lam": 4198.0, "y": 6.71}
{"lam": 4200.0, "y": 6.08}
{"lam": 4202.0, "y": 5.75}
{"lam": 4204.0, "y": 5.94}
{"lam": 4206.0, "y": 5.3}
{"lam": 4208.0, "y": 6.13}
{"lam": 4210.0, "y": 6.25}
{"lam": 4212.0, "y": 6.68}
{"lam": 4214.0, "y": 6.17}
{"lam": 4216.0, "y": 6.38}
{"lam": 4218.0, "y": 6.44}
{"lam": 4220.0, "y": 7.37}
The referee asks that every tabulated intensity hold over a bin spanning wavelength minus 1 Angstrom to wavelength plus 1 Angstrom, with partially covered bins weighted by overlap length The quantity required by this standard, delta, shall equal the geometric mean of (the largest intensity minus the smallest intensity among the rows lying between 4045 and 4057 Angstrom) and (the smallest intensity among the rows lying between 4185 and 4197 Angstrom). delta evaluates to 3.0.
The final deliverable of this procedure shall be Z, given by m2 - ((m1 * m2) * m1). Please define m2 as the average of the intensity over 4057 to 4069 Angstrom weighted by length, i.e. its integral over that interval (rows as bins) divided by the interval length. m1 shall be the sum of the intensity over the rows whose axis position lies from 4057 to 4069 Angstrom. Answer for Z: -7201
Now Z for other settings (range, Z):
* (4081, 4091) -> -7405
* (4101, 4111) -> -3901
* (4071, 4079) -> -3259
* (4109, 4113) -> -856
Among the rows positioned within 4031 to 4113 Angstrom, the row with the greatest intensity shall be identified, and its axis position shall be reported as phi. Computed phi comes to 4054.0 Angstrom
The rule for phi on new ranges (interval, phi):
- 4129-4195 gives 4194.0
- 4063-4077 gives 4072.0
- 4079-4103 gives 4088.0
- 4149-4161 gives 4160.0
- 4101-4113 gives 4112.0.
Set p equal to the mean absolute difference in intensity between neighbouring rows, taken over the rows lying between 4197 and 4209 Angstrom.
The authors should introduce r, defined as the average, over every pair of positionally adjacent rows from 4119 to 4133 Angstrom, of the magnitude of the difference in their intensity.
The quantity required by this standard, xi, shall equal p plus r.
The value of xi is 1.00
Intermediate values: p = 0.52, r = 0.47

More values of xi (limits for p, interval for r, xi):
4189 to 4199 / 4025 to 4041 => 0.86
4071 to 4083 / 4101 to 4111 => 0.76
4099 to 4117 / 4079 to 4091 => 0.70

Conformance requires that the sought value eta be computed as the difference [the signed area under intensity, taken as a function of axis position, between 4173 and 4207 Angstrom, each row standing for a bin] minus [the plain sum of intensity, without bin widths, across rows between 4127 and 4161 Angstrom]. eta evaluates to 108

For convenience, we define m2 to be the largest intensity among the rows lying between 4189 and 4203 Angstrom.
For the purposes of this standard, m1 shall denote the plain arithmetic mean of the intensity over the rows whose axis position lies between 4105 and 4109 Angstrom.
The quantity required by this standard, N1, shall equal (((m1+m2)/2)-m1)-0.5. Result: 0.30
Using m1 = 5.5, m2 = 7.13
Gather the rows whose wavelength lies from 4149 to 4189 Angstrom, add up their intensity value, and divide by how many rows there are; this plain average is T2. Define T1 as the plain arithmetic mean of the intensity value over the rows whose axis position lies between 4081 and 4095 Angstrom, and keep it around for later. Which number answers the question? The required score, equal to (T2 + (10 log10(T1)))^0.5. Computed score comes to 3.78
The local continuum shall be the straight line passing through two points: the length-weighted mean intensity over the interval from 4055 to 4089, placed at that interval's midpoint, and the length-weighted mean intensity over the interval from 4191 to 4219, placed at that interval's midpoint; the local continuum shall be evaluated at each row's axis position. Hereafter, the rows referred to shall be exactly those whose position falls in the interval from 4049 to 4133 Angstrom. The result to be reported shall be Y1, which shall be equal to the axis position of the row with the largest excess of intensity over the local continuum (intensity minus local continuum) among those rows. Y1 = 4054.0 Angstrom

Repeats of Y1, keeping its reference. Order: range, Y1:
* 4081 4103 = 4088.0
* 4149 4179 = 4160.0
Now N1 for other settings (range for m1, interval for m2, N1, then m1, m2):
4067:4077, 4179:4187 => -0.31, 6.1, 6.48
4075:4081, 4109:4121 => 0.17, 5.9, 7.29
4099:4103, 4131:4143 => 0.41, 4.8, 6.67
